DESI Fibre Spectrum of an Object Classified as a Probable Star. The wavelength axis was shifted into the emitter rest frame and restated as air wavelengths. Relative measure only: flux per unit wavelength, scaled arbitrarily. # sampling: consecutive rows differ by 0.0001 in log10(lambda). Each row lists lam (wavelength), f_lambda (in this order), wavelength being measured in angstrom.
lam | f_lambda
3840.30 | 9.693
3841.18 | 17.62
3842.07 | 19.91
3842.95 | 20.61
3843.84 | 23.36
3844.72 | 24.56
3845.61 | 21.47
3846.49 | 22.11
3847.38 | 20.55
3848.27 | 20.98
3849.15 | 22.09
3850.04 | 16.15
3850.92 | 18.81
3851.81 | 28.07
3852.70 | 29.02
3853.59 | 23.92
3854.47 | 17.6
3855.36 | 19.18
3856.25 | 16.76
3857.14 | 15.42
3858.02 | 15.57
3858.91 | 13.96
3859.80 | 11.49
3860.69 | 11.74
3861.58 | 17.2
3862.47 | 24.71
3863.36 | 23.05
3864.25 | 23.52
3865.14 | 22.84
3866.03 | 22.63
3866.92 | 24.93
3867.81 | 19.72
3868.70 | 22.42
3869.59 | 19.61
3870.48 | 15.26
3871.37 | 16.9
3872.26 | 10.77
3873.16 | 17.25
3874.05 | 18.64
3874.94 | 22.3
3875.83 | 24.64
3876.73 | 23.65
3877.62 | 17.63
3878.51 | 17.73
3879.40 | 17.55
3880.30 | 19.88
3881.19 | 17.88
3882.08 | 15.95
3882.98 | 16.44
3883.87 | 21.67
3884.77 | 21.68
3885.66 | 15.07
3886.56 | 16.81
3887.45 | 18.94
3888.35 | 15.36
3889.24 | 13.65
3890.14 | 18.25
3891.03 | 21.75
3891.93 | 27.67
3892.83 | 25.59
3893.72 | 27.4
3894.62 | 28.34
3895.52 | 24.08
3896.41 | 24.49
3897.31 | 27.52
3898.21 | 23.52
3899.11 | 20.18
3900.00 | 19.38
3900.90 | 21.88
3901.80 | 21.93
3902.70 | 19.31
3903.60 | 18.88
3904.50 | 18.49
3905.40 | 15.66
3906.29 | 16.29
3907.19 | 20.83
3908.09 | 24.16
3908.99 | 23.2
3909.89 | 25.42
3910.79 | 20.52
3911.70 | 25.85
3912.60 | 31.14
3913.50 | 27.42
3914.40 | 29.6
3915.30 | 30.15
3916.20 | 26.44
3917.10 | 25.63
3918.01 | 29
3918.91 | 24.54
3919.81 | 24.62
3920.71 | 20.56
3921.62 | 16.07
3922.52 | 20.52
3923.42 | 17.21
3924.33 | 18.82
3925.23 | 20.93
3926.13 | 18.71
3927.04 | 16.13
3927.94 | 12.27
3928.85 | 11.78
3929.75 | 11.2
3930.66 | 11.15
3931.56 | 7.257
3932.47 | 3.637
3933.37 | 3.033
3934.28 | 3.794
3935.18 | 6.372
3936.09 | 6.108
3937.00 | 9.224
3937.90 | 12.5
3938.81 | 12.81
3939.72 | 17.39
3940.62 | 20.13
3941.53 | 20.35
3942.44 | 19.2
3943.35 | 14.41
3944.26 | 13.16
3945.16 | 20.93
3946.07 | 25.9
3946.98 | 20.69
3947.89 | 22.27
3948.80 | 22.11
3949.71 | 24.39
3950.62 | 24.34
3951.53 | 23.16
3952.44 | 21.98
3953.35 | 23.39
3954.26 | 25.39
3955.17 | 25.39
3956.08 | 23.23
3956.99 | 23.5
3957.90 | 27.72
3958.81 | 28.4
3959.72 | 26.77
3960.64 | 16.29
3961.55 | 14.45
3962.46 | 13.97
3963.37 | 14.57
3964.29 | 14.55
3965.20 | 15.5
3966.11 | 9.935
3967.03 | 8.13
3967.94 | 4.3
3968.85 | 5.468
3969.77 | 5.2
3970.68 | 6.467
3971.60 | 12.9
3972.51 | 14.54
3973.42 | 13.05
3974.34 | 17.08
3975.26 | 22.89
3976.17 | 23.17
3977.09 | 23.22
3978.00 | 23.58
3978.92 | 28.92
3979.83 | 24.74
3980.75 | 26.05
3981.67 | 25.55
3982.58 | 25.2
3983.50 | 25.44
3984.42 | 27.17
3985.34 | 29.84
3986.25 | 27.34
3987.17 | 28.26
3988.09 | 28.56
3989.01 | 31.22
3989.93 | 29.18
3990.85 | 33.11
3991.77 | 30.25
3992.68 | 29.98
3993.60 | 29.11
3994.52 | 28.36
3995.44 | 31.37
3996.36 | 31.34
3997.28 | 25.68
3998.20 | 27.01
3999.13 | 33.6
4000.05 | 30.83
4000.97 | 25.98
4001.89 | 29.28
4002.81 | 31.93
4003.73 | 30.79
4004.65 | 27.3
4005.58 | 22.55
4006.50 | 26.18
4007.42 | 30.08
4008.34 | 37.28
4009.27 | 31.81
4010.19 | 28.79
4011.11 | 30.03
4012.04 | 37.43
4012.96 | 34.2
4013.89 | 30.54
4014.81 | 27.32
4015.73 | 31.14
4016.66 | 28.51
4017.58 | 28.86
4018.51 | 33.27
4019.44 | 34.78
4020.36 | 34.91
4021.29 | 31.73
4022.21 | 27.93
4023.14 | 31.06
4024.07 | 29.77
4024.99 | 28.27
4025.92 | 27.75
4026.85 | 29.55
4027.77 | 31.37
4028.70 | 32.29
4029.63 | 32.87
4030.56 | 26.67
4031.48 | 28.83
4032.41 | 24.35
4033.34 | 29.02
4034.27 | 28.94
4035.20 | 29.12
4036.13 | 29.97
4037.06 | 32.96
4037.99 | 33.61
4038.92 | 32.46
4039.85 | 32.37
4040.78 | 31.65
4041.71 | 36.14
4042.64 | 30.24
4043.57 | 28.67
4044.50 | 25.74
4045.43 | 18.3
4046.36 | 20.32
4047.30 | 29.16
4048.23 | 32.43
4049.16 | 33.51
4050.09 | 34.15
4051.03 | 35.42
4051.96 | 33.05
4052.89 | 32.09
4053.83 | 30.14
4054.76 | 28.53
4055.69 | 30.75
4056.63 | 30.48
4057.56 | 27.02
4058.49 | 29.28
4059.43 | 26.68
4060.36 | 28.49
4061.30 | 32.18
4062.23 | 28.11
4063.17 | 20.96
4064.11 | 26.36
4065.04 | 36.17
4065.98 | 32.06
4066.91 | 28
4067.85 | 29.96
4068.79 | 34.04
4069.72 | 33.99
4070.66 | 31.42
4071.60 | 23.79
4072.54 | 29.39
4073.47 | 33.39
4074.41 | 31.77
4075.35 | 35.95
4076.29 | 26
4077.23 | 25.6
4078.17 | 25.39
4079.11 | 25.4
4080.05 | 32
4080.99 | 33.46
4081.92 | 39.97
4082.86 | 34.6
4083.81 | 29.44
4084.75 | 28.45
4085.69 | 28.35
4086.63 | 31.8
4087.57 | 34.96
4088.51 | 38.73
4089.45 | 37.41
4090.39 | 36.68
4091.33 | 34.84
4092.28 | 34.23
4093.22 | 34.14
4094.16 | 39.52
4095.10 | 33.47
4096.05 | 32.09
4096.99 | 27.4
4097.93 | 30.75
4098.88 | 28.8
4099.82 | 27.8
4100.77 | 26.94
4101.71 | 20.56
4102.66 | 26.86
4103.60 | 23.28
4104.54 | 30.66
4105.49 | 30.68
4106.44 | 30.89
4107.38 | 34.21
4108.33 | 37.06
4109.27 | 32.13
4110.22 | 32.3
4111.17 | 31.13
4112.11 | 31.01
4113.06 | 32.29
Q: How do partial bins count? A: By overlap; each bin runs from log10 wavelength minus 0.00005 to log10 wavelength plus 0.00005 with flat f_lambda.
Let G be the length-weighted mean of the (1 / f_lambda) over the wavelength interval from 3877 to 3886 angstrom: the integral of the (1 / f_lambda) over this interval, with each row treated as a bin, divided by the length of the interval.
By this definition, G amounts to 0.055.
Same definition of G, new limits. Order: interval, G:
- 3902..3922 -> 0.045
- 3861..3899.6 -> 0.051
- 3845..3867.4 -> 0.052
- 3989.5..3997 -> 0.033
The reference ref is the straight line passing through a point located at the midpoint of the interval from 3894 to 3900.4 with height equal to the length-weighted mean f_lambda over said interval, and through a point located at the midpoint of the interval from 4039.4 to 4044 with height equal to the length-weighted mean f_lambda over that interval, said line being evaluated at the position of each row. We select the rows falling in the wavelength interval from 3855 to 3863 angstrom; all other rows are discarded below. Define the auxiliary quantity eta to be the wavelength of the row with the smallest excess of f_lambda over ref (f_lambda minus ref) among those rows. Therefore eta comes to 3859.80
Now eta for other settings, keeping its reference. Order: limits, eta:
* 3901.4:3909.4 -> 3905.40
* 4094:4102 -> 4101.71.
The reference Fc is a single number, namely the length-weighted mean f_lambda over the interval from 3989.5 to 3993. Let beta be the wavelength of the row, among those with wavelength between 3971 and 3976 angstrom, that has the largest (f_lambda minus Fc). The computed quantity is 3975.26 angstrom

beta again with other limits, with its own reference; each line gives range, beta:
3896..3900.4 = 3897.31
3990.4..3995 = 3990.85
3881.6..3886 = 3884.77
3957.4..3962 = 3958.81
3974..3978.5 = 3978.00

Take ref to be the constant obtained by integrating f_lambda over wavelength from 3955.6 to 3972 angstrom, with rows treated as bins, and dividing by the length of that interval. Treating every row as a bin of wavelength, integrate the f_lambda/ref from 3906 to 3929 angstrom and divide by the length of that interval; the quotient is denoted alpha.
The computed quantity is 1.5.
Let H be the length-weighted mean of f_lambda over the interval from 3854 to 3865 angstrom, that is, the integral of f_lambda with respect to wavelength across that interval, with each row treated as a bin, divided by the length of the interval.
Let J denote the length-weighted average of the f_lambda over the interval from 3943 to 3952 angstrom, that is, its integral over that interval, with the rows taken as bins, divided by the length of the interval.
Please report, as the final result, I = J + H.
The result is 39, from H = 18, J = 21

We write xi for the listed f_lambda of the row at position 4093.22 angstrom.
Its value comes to 34.14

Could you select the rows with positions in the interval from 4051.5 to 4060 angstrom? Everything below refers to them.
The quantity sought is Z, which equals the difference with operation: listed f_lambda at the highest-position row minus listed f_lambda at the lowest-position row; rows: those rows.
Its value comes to -6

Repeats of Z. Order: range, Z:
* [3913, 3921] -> -7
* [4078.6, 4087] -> 6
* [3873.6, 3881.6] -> -1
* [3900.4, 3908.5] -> 2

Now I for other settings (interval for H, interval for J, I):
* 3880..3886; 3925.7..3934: 29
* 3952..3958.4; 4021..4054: 54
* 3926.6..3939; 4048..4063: 40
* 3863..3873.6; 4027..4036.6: 49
